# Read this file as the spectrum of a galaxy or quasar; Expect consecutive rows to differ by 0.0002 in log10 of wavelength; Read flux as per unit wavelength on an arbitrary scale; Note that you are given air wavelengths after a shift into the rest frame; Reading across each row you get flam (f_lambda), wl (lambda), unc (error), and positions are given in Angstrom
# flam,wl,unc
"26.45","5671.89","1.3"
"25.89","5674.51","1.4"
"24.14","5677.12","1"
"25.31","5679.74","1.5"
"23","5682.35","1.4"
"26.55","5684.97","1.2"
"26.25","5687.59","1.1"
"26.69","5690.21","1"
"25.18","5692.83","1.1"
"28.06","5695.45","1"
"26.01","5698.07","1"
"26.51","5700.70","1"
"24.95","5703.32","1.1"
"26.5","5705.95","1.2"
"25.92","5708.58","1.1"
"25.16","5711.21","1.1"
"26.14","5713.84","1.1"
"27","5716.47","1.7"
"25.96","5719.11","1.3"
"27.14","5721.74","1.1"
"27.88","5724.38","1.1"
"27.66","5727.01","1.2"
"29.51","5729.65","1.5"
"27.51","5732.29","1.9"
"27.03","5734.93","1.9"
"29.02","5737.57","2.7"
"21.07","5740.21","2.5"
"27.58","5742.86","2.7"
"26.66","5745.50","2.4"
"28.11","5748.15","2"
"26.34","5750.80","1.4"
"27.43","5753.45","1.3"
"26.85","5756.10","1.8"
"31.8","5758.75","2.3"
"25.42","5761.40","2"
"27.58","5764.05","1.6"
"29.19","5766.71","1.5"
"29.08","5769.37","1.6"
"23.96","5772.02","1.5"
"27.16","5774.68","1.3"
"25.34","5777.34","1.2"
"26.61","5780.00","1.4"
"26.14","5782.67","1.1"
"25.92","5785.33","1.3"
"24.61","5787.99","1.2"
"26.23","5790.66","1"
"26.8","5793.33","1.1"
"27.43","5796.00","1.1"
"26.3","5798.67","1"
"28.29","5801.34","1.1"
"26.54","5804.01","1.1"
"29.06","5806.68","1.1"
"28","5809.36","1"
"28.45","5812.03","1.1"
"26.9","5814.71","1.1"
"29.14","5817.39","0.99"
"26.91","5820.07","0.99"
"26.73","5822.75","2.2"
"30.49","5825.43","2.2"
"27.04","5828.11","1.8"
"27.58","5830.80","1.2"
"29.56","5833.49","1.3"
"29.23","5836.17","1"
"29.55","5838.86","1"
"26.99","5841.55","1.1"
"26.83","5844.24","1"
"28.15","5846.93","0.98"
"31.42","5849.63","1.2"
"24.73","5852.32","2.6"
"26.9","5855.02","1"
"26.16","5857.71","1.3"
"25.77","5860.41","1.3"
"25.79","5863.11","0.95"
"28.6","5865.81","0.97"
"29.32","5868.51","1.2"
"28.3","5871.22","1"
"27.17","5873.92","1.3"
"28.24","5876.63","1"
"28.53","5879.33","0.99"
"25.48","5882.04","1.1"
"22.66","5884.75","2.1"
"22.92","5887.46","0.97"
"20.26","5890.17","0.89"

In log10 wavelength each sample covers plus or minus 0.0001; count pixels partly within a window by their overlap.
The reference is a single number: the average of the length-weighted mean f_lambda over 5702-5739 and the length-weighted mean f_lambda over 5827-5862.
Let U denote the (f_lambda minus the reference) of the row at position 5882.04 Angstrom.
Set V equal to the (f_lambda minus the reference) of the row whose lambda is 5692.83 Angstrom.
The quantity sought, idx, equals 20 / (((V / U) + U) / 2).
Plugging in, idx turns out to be -60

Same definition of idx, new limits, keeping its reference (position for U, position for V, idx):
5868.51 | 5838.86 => 13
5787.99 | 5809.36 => -14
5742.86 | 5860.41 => -7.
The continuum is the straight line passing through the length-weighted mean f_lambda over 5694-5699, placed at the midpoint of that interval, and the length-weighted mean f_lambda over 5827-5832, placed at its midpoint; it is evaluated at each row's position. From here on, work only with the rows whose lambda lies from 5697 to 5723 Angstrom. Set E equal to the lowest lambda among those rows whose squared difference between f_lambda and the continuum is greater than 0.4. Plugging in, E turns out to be 5698.07 Angstrom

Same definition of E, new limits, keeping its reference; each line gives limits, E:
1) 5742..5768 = 5748.15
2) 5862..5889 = 5863.11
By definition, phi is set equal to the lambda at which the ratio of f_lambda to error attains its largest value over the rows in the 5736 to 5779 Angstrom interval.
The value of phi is 5777.34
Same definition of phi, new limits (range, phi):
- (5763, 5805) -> 5798.67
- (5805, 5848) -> 5838.86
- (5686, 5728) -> 5695.45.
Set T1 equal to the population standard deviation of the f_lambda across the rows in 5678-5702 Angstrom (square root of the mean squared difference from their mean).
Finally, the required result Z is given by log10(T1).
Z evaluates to 0.12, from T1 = 1.3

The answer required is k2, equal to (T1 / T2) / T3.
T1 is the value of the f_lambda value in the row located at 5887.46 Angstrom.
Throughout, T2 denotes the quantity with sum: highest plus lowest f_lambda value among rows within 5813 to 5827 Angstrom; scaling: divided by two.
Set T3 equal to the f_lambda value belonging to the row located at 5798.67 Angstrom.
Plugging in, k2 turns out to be 0.030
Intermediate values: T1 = 22.92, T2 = 28.6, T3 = 26.3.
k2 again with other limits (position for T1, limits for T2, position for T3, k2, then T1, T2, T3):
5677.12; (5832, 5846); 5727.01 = 0.031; 24.14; 28.2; 27.66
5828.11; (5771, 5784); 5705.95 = 0.040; 27.04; 25.6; 26.5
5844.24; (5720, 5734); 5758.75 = 0.030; 26.83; 28.3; 31.8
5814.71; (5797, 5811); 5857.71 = 0.037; 26.9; 27.7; 26.16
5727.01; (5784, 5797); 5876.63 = 0.038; 27.66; 26.0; 28.24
